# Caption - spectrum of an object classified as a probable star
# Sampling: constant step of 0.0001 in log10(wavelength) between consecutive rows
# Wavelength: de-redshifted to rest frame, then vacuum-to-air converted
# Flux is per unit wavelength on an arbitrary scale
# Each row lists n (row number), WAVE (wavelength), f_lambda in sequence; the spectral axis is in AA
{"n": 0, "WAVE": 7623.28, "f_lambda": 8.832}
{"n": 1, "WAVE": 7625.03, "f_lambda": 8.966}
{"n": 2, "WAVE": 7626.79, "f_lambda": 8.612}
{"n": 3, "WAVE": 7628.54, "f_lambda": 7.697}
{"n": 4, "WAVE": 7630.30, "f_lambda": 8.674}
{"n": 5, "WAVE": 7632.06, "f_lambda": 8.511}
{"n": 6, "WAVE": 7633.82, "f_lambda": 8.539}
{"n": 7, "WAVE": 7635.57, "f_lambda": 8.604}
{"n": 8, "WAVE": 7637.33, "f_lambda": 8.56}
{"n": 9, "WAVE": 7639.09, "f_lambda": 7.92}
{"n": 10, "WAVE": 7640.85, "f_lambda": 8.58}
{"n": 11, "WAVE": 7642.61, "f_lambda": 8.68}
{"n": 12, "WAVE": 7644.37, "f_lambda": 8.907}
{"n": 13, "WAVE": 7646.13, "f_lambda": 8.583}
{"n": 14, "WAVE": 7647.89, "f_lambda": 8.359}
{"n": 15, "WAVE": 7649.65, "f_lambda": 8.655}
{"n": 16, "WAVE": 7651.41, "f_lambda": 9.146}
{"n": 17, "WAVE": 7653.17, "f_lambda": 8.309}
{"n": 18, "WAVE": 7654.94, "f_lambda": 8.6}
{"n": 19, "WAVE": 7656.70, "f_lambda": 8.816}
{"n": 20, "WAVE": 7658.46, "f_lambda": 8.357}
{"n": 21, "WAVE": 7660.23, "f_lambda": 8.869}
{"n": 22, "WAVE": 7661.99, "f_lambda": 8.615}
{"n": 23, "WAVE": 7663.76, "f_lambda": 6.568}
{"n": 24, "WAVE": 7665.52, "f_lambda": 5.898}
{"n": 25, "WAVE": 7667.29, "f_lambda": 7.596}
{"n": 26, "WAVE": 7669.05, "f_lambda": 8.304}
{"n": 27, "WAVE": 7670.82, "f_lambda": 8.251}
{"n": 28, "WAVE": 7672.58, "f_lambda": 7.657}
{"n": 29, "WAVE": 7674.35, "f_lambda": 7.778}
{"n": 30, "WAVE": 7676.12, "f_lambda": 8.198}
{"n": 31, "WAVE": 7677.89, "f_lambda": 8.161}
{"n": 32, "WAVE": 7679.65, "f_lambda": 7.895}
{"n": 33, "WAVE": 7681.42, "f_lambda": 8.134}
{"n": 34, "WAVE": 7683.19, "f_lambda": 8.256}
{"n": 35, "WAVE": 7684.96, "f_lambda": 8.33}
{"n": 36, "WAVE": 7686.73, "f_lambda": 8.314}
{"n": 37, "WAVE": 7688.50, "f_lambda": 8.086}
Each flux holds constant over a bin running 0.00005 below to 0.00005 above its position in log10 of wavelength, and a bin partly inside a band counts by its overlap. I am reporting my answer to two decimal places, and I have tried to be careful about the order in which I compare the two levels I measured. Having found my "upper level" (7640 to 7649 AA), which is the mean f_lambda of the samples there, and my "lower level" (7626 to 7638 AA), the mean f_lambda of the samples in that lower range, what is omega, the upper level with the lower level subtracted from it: 0.17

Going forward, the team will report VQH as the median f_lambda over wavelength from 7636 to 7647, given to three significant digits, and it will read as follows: 8.58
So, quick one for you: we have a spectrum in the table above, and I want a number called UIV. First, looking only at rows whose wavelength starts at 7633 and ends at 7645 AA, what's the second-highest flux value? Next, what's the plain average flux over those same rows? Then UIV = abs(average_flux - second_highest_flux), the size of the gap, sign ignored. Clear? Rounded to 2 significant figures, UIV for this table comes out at 0.14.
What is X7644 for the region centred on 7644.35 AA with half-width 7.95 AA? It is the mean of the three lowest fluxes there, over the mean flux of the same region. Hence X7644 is 0.963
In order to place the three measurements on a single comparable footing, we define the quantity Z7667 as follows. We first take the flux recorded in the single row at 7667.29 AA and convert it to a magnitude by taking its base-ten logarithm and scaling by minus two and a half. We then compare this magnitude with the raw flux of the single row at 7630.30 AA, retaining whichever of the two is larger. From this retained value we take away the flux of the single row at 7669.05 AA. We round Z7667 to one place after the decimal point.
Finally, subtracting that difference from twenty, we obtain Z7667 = 19.6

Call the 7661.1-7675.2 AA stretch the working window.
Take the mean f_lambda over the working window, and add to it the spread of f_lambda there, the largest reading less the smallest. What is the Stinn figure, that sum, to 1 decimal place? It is 10.3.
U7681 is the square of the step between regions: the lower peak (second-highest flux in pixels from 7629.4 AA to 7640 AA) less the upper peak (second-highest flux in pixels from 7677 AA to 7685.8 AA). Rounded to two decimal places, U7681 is 0.12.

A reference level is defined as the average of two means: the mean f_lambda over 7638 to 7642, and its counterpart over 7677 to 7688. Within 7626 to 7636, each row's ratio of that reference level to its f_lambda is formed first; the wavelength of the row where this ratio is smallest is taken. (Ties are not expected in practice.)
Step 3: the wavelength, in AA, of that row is 7630.30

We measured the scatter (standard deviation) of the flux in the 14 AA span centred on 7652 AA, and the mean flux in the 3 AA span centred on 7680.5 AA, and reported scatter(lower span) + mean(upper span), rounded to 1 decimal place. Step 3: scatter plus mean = 8.3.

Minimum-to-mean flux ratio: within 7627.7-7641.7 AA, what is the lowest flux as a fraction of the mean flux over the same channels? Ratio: 0.918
